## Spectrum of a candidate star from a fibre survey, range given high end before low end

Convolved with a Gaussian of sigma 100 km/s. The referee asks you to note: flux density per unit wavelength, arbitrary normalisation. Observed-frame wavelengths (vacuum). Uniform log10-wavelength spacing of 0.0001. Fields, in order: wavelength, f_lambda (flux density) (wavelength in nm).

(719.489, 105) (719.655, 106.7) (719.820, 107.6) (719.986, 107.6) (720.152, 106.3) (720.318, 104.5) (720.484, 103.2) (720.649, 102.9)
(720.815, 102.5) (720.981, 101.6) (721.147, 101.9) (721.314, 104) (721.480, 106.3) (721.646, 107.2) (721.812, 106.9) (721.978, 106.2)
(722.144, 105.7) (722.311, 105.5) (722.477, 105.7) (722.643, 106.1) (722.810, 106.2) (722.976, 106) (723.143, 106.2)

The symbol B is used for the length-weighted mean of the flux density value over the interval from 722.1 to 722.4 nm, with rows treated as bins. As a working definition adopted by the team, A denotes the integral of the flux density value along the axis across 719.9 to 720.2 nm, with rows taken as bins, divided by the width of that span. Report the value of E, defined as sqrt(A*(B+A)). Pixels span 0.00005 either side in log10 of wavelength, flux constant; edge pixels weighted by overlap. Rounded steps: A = 106.9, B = 105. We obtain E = 151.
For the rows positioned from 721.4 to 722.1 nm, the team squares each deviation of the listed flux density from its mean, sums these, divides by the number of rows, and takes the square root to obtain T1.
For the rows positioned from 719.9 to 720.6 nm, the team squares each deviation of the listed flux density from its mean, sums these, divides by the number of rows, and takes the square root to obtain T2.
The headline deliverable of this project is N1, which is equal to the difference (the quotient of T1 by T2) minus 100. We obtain -99.8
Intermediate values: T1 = 0.4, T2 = 1.7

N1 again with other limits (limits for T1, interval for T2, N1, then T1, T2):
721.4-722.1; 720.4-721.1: -99.3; 0.4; 0.6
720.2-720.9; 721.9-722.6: -97.1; 0.7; 0.3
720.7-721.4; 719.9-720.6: -99.4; 0.9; 1.7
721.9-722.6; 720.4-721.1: -99.6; 0.3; 0.6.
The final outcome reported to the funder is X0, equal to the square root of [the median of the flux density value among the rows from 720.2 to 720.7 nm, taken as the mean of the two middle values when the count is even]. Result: 10.16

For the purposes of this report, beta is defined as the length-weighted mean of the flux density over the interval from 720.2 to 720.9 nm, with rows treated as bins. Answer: 104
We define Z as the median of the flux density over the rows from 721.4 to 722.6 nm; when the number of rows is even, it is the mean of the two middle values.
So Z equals 106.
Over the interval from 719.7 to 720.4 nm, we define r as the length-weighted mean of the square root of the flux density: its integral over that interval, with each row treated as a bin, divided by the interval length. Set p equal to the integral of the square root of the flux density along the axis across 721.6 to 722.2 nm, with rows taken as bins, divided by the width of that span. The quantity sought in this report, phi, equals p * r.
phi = 107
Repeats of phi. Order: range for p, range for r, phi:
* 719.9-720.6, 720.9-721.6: 104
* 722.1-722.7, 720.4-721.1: 104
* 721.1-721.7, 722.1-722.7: 105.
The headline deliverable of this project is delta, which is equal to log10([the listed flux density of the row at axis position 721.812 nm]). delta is 2.03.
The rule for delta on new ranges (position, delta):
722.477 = 2.02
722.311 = 2.02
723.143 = 2.03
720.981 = 2.01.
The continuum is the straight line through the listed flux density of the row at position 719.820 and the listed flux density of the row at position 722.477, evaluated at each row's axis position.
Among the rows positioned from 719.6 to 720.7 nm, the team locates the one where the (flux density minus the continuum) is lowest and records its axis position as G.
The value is 720.649 nm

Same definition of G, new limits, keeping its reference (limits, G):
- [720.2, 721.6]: 720.981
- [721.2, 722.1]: 721.314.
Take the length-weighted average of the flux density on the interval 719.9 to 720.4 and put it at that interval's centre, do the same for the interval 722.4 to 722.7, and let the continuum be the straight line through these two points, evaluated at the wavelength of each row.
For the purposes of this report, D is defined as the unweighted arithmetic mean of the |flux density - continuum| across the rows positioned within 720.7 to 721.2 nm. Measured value 4.0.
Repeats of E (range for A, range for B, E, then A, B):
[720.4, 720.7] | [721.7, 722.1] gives 147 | 103.3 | 107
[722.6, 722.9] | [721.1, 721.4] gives 149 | 106.1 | 103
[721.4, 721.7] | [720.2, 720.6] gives 150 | 106.8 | 104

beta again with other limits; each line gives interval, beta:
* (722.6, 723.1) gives 106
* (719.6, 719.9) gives 107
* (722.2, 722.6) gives 106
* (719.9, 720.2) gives 107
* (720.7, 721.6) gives 103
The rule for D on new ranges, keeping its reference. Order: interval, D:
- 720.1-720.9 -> 2.3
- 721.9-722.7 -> 0.3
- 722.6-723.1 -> 0.1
